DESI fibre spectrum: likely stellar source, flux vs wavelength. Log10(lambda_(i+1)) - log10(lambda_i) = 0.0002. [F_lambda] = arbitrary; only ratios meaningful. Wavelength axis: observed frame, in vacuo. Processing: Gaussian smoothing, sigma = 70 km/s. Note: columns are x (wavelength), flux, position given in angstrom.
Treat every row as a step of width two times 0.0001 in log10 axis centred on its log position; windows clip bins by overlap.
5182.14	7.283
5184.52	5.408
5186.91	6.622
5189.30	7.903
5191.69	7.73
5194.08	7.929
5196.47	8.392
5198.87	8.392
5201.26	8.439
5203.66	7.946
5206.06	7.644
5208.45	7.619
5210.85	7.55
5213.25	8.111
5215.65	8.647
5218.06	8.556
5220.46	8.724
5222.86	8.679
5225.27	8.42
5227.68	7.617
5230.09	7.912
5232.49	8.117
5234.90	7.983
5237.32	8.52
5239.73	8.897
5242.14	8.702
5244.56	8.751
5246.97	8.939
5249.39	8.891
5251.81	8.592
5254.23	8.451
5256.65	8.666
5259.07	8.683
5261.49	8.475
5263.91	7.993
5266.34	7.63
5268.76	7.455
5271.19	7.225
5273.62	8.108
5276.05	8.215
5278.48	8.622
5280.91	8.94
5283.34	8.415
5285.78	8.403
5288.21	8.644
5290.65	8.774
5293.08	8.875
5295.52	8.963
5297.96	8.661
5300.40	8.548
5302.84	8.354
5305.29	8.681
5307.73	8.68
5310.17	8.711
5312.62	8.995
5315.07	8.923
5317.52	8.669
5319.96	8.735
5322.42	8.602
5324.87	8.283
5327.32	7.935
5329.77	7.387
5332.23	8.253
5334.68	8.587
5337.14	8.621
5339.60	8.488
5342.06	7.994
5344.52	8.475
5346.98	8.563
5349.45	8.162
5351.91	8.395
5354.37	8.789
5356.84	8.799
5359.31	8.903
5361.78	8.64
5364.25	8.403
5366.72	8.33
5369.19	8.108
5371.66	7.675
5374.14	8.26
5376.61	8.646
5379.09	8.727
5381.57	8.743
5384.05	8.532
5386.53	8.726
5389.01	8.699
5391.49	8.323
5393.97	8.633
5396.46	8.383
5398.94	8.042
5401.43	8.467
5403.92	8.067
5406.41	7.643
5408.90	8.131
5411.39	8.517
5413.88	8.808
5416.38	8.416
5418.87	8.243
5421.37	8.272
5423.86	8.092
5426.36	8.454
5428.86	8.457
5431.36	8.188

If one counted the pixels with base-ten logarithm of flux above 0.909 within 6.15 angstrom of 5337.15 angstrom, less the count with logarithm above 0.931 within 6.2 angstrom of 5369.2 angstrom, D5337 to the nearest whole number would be 4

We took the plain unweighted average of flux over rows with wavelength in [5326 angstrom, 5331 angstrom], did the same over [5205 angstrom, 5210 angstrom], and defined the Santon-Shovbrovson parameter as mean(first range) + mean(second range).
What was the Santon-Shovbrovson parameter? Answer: 15.3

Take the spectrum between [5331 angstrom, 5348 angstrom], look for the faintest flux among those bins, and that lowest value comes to 7.994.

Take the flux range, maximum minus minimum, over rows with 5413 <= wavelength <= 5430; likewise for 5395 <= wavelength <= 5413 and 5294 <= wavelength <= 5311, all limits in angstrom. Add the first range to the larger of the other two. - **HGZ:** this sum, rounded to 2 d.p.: 1.59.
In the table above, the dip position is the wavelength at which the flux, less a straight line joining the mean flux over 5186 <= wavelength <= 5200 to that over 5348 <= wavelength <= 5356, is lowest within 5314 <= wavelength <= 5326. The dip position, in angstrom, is 5324.87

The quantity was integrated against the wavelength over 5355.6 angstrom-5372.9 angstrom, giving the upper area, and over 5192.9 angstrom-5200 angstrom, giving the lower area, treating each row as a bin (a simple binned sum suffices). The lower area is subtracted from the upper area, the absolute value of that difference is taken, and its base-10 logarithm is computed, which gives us 1.94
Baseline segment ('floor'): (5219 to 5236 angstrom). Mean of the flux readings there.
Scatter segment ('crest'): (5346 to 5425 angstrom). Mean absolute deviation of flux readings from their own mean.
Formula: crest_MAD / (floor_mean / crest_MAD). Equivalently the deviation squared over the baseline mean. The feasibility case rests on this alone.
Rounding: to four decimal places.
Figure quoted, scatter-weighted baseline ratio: 0.0078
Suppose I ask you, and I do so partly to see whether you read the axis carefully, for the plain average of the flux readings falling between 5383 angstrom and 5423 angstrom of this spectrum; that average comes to 8.37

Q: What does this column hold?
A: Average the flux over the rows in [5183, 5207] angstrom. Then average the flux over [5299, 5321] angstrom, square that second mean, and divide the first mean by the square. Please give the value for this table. 0.101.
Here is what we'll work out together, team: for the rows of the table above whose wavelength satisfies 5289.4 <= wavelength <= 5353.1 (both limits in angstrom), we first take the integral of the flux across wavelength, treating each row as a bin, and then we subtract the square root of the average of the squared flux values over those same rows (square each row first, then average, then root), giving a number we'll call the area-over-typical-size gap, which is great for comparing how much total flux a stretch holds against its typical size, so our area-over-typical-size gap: 534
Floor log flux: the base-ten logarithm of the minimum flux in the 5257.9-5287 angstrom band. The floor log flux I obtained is 0.859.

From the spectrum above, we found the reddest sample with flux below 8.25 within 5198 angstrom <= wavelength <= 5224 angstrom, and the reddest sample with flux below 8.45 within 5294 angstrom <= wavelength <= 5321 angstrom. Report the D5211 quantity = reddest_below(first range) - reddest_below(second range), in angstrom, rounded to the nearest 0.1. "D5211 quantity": -89.6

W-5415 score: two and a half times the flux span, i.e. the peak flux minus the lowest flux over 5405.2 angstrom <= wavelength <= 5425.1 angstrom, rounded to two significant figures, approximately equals 2.9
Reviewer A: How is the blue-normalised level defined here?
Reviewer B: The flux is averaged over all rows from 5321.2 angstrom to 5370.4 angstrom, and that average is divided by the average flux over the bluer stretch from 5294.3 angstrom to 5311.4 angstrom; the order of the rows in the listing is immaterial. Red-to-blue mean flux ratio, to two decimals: 0.97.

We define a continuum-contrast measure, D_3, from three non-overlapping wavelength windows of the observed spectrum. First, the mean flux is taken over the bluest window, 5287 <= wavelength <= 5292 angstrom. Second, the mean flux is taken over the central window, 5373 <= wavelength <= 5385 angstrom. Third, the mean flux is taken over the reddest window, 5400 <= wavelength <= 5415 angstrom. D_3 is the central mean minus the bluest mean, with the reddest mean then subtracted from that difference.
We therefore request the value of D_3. -8.4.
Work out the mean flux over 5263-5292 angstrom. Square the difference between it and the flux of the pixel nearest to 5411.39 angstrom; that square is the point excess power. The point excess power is 0.1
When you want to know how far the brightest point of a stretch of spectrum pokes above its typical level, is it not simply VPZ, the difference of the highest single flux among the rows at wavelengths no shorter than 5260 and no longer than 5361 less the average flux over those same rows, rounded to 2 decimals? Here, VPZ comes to 0.56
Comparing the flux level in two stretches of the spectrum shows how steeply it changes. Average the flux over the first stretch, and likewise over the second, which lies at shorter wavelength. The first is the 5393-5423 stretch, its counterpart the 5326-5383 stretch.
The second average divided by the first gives 1.01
